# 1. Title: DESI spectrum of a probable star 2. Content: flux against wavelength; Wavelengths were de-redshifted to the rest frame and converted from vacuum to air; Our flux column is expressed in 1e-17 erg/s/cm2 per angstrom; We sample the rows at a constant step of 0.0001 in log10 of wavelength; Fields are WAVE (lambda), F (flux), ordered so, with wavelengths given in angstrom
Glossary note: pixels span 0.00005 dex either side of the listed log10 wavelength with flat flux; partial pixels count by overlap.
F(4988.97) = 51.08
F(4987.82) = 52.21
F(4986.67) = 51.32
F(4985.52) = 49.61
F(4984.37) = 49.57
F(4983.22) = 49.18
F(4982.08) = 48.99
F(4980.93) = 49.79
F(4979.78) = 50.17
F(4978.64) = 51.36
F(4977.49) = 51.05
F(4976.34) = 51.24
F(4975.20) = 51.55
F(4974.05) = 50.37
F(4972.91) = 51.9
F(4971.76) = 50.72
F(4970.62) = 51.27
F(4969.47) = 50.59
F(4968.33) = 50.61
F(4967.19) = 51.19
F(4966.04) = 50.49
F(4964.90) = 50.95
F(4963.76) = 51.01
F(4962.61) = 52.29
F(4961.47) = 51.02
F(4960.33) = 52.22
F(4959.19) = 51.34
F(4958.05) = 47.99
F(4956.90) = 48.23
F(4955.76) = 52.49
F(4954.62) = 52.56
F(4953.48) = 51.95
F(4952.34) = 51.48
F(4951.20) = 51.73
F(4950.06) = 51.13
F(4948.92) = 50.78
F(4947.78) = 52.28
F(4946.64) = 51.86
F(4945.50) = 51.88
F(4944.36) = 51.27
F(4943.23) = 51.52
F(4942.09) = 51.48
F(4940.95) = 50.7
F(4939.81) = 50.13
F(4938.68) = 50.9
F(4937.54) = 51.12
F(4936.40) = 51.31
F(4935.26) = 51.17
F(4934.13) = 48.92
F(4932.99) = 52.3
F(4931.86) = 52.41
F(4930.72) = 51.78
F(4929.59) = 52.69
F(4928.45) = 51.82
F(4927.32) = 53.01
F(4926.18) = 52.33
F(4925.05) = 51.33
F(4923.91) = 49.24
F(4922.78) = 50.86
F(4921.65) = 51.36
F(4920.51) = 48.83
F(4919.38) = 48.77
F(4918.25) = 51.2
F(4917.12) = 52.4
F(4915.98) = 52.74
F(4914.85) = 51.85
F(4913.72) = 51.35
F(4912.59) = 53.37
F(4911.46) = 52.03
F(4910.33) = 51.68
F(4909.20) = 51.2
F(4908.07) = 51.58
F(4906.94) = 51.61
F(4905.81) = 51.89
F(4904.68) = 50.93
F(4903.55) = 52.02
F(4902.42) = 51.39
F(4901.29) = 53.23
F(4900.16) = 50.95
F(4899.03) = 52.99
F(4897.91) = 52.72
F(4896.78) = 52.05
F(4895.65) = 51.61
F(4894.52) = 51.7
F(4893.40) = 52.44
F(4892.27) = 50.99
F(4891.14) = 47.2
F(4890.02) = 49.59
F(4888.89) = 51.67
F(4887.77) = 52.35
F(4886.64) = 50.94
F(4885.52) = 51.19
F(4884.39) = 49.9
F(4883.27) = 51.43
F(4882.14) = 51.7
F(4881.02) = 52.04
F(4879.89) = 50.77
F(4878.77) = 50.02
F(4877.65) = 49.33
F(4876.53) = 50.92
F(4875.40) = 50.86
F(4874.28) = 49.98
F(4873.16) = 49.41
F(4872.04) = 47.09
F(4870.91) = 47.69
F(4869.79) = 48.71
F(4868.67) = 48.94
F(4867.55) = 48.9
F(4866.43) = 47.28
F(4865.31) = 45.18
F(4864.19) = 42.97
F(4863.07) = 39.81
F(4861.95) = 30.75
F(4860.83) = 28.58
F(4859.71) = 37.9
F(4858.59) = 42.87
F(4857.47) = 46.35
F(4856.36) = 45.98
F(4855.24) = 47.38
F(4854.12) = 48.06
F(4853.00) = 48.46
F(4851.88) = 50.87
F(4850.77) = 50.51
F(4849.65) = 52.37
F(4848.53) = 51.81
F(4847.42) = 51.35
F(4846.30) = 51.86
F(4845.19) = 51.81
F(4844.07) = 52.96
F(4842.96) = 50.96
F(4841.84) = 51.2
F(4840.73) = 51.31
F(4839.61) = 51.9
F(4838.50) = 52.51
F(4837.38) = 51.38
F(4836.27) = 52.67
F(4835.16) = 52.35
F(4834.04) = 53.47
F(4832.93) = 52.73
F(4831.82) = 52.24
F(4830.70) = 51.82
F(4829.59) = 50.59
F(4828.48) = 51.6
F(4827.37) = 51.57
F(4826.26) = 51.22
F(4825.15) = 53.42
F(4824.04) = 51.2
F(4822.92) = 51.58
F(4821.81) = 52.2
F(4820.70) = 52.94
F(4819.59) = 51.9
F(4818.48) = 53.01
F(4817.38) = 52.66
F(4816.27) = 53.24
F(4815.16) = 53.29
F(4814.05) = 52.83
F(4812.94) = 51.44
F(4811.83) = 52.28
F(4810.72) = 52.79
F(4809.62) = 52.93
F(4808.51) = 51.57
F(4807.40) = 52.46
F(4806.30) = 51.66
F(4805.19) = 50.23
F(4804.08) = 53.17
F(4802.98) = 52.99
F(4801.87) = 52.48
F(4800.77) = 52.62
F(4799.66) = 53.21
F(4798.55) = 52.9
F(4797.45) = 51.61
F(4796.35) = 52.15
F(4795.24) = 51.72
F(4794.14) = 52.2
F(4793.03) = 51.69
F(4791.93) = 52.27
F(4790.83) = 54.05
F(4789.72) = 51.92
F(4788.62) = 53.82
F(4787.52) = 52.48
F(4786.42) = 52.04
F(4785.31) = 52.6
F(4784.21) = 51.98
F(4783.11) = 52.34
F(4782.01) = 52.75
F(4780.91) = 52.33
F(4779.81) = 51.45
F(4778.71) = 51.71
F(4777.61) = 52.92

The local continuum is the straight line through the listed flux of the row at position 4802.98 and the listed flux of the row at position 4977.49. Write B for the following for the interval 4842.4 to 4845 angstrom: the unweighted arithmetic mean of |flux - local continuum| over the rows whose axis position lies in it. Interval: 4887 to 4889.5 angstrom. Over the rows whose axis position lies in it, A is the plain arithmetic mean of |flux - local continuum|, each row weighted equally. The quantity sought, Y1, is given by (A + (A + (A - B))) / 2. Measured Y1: 0.0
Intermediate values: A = 0.3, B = 1.0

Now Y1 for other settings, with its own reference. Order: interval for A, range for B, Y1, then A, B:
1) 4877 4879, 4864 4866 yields -0.4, 2.5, 8.2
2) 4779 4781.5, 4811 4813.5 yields 1.5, 1.4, 1.0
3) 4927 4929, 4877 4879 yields 0.0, 0.8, 2.5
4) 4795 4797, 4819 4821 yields 1.4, 1.1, 0.5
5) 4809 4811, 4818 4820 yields -0.2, 0.1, 0.5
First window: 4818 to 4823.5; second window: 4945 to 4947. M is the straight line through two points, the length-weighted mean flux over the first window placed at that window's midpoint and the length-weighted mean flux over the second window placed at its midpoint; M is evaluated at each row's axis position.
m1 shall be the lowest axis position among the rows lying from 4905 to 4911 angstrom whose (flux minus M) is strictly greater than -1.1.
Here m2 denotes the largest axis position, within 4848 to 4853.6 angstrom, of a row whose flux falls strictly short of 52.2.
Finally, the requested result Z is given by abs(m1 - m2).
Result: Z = 52.8 angstrom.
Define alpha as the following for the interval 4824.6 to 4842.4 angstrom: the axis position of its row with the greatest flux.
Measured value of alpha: 4834.04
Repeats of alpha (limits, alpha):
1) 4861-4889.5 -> 4887.77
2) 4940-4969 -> 4954.62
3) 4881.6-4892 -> 4887.77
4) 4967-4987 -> 4972.91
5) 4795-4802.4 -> 4799.66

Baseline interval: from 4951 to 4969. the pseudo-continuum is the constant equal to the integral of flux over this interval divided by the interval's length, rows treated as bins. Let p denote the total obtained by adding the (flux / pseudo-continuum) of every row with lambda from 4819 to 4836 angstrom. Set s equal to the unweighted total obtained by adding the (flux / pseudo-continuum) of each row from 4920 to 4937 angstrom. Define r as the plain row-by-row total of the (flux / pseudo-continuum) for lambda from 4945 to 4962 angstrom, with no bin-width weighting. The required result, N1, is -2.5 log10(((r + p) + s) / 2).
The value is -3.39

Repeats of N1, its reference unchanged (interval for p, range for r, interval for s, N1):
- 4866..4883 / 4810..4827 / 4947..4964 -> -3.38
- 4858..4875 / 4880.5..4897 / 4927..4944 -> -3.33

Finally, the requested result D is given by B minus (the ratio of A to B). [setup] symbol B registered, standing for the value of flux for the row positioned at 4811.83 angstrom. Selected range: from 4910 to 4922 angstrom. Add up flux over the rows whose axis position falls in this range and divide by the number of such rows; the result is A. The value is 51.3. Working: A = 51.4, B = 52.28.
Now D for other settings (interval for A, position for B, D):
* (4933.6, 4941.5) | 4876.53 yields 49.9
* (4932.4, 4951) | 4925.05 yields 50.3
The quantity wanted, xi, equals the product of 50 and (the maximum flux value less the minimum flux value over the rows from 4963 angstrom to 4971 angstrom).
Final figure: 39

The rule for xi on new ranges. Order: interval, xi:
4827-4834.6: 144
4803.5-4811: 147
